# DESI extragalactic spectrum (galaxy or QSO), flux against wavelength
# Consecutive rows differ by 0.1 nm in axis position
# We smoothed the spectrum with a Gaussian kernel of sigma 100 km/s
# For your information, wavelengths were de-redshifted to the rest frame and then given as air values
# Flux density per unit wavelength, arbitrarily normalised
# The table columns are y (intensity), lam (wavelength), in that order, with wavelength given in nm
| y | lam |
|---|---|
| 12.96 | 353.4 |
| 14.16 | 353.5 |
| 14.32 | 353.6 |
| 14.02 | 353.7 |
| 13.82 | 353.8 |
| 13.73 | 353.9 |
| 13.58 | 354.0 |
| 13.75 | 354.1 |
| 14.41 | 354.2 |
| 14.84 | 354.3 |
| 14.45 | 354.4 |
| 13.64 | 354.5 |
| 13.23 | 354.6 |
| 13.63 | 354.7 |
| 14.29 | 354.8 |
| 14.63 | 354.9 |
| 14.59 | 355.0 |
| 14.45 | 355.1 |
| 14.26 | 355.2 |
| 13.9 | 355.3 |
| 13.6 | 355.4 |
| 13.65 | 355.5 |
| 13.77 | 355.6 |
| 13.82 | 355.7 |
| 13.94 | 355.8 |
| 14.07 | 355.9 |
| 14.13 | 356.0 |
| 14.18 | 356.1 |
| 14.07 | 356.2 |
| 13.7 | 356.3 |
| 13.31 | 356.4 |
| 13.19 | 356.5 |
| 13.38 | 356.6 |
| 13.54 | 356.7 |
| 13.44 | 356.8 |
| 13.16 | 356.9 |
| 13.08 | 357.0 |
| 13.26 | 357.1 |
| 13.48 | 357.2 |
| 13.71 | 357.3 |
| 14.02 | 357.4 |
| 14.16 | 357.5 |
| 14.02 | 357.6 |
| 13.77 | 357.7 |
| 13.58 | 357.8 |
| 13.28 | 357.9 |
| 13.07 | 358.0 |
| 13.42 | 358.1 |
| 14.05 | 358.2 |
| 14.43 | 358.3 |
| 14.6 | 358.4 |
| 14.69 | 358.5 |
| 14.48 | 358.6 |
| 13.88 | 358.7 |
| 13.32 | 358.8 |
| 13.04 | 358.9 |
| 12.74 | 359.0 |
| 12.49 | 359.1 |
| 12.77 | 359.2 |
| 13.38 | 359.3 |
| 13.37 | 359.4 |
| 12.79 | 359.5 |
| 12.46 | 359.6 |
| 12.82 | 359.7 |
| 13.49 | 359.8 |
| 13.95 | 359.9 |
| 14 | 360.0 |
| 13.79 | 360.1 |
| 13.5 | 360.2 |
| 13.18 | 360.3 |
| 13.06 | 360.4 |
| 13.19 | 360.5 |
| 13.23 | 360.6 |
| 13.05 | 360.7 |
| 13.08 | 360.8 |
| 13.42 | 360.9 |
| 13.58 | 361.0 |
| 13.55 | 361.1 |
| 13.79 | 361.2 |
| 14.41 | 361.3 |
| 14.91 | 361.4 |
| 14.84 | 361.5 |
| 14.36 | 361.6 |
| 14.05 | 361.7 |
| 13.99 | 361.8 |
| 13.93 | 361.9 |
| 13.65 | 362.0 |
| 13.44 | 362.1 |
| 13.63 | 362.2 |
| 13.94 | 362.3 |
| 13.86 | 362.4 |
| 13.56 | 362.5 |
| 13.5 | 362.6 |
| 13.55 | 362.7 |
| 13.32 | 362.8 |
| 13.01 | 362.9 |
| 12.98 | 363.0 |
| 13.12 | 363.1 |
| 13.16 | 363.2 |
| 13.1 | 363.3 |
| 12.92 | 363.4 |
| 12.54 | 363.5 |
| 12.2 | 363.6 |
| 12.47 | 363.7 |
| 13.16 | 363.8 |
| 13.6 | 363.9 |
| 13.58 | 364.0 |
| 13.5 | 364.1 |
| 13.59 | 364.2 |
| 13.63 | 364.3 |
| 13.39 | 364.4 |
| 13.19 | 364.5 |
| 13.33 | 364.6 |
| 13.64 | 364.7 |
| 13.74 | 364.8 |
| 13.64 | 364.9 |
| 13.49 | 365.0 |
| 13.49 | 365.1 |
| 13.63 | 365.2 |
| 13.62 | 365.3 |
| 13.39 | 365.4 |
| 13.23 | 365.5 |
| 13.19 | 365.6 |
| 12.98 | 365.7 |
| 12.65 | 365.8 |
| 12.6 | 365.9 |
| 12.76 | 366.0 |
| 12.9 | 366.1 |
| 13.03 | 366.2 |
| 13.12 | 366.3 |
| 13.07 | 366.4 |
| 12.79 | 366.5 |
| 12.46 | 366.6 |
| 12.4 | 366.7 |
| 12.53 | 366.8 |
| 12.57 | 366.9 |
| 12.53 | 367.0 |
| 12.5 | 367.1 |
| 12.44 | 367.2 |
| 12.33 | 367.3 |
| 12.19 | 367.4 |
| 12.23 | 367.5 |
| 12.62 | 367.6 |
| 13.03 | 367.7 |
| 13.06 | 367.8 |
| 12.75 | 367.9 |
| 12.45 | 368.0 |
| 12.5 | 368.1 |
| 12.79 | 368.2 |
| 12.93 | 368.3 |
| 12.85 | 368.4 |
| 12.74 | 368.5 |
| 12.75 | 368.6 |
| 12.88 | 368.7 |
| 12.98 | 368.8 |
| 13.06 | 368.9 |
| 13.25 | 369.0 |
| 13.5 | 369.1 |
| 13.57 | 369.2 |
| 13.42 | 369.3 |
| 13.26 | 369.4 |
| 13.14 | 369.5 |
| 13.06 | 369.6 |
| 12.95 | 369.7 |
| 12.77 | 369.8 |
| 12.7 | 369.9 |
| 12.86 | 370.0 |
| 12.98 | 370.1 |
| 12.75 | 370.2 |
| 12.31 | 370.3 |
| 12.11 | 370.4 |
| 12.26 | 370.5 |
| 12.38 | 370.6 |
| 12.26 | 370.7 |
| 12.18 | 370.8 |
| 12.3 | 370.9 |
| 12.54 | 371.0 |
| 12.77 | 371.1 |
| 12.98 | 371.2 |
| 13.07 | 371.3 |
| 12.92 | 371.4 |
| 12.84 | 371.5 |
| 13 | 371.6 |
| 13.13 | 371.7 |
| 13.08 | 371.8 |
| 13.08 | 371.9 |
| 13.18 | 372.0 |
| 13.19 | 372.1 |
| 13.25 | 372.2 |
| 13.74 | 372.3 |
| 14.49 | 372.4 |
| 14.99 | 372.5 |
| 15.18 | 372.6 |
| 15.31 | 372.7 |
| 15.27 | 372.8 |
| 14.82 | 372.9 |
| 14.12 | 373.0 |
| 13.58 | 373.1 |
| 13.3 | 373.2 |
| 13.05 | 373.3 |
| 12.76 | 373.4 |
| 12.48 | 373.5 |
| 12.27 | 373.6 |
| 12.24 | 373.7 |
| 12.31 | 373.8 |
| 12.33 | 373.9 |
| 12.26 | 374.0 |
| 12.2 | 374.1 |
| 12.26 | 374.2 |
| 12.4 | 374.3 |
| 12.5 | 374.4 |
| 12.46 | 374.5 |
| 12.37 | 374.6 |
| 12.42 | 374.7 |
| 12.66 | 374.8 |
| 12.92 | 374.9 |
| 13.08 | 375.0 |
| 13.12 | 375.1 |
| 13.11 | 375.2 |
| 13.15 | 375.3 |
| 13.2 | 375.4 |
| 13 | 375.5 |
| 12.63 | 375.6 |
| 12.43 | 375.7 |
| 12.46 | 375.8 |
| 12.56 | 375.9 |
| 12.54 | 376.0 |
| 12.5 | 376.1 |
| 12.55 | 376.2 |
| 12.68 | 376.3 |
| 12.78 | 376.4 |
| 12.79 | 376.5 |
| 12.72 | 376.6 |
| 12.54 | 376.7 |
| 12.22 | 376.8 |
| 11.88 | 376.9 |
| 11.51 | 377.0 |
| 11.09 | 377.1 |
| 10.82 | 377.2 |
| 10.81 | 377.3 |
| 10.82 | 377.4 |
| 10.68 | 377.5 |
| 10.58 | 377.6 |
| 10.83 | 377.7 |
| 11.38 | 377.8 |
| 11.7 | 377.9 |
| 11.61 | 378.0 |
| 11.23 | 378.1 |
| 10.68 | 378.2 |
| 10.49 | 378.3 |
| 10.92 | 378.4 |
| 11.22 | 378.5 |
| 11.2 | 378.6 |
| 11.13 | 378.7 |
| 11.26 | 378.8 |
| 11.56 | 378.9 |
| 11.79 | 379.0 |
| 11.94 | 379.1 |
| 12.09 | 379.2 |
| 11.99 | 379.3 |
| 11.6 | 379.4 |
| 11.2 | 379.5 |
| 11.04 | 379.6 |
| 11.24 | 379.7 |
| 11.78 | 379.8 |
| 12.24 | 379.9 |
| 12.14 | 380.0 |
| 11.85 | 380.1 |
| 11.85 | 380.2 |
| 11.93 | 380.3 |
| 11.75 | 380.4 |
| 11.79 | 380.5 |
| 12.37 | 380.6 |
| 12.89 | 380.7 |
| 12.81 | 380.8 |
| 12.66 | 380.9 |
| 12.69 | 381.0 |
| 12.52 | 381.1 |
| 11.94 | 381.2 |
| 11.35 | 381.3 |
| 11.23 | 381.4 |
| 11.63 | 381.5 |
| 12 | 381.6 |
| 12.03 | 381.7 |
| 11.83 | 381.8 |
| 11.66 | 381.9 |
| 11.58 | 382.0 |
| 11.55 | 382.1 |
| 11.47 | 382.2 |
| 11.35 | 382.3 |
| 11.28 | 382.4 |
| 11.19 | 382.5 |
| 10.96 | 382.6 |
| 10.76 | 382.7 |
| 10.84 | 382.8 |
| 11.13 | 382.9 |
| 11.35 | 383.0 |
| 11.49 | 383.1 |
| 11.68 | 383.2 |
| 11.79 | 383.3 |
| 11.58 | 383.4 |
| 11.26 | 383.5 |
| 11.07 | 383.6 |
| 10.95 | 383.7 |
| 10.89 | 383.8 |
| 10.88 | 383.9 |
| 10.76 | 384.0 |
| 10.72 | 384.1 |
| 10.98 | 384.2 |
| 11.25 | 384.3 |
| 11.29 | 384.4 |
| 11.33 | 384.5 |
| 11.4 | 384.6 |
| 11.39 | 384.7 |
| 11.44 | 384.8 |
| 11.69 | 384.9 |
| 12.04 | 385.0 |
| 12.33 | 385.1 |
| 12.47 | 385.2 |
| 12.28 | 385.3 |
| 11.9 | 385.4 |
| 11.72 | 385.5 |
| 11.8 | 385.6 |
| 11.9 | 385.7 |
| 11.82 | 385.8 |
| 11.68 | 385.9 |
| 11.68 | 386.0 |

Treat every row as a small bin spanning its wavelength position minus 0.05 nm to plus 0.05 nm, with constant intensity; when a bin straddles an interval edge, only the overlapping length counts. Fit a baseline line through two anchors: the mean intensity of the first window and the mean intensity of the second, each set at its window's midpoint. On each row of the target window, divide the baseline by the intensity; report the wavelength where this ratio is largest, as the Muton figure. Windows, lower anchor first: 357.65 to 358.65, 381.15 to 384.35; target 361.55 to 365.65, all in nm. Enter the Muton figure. 363.6 nm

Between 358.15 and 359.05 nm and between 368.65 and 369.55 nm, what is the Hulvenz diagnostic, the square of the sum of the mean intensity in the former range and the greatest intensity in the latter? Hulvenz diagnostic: 755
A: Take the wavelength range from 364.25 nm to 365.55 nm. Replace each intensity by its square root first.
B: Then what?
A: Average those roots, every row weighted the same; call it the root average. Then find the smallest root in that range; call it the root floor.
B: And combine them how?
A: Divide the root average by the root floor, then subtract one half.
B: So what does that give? 0.511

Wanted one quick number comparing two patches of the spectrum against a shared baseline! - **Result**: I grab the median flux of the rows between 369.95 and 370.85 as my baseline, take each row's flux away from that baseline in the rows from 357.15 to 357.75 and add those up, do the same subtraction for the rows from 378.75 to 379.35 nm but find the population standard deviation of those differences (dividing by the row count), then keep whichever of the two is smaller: -9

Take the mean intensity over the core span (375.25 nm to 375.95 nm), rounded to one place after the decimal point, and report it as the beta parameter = 12.8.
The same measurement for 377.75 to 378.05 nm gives 11.6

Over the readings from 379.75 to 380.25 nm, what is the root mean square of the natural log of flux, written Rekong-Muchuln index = 2.48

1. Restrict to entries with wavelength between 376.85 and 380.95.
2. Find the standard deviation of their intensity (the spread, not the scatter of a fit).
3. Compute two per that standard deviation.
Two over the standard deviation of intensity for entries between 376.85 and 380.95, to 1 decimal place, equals 3.3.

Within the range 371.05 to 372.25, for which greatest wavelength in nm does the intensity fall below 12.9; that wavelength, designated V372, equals 371.5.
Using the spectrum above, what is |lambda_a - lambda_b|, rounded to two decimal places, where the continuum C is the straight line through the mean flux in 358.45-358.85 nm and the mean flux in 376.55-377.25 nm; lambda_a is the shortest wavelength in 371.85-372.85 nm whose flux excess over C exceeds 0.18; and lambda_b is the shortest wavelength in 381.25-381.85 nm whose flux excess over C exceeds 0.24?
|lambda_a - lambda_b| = 9.60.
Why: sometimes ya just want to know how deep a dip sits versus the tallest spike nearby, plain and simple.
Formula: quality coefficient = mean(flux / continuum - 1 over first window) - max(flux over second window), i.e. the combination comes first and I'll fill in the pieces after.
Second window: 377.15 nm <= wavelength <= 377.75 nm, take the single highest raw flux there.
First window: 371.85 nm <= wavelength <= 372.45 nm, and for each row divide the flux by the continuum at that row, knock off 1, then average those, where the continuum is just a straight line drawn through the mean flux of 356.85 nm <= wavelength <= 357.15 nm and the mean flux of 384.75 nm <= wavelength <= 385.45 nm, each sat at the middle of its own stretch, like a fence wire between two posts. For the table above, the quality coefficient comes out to -10.8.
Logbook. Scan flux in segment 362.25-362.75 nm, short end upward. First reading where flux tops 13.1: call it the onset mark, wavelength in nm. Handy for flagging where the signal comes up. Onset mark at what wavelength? 362.3 nm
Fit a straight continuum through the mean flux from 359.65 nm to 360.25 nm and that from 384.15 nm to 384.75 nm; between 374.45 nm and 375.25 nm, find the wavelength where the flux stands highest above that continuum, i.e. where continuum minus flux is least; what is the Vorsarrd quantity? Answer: 375.1 nm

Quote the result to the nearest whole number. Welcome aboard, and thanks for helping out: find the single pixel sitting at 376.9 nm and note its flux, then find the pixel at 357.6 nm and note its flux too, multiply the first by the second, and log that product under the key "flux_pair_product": 167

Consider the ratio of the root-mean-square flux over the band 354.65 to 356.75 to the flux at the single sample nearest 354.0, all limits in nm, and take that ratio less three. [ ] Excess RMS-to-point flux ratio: -1.98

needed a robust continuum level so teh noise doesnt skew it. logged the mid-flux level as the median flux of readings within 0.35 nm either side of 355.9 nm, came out 14.1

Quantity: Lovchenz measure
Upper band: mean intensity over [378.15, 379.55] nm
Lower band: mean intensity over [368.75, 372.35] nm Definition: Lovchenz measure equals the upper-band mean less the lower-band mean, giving -1.5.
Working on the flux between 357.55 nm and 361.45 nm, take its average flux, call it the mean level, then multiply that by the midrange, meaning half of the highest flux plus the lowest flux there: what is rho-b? 185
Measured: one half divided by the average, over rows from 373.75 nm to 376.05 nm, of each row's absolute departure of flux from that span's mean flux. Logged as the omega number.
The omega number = 1.8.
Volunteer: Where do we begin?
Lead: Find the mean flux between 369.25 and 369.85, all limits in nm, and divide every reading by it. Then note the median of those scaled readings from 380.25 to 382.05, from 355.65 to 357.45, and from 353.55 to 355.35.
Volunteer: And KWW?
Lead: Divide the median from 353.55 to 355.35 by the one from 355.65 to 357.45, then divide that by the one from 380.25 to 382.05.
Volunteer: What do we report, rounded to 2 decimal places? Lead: 1.14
